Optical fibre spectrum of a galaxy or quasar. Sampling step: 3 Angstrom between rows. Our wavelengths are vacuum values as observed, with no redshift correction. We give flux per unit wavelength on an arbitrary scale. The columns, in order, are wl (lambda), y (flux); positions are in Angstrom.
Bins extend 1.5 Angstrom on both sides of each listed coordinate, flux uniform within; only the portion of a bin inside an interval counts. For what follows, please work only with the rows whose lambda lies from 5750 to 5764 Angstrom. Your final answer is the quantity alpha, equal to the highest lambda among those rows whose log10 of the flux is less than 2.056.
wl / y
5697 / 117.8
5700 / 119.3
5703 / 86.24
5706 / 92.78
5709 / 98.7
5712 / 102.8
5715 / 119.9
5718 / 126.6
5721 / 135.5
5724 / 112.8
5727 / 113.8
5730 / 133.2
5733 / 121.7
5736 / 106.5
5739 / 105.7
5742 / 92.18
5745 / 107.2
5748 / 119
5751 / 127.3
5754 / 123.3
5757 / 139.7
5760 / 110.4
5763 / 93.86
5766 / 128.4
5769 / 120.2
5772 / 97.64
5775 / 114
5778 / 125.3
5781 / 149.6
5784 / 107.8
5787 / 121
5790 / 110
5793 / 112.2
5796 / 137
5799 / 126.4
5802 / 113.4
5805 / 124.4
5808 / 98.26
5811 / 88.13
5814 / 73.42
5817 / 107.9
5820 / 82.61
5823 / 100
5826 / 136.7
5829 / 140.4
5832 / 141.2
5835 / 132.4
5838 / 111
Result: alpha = 5763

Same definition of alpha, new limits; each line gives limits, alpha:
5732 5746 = 5745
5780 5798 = 5793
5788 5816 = 5814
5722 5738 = 5736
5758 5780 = 5772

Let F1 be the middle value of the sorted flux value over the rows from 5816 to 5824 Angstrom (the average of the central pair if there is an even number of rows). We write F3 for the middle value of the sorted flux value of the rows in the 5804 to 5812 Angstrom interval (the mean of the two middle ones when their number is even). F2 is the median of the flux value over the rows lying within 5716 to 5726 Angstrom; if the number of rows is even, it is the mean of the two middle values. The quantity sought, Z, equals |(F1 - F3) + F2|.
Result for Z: 128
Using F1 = 100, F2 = 127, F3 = 98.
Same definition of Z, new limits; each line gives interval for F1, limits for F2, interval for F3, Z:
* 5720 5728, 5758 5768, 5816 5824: 124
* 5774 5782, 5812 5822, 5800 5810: 95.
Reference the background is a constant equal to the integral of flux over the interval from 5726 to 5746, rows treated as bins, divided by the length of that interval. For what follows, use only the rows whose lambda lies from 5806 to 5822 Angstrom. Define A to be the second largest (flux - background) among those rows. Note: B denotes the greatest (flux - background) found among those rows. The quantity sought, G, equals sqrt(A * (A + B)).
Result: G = 15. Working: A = -13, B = -4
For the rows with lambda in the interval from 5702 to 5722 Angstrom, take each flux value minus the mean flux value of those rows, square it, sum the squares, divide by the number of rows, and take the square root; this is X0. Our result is 17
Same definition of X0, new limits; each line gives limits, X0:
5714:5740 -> 10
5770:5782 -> 19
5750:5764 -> 16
